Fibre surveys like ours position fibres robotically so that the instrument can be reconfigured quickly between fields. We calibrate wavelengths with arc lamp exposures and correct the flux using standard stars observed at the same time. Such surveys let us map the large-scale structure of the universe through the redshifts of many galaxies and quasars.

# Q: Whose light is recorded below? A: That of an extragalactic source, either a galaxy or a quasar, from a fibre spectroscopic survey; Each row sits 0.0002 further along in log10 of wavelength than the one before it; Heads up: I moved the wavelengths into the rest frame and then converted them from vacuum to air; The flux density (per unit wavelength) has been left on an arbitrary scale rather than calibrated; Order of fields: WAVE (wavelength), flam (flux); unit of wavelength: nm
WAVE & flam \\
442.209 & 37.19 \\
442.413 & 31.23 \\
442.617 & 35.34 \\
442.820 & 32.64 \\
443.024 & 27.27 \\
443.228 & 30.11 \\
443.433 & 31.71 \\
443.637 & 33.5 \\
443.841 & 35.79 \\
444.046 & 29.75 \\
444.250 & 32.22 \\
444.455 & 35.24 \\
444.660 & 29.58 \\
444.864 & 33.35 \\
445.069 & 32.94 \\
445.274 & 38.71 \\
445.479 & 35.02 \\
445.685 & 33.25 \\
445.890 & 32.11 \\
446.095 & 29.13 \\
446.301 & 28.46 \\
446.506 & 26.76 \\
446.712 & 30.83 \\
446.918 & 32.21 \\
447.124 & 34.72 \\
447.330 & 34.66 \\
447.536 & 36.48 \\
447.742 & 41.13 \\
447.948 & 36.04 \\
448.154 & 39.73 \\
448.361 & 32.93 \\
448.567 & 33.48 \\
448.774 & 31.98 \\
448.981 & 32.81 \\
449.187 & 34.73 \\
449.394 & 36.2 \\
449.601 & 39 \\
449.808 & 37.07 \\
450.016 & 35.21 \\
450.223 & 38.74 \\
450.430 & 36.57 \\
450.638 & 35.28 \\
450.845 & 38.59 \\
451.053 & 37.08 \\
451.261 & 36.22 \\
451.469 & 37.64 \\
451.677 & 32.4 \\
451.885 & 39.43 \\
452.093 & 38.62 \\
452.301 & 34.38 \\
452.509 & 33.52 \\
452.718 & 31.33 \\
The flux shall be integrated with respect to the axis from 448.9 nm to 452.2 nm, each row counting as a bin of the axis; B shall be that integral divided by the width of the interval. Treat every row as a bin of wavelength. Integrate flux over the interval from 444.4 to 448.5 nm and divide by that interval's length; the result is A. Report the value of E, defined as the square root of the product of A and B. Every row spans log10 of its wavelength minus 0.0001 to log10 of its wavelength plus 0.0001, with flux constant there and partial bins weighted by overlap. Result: 35.1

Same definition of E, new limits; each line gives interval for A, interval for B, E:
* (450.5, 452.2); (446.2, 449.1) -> 35.3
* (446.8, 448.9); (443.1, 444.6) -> 33.8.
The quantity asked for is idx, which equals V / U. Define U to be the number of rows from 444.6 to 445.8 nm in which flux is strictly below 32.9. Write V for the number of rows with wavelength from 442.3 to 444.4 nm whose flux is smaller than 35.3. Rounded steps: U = 1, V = 8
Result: 8.00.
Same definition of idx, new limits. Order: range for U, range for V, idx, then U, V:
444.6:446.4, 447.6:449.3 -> 1.25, 4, 5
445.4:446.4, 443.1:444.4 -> 1.67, 3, 5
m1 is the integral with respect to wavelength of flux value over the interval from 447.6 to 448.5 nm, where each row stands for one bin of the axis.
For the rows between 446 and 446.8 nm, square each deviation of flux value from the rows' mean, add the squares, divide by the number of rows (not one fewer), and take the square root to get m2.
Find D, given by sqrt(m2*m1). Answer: 7.0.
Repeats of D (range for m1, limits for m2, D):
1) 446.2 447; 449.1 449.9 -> 6.0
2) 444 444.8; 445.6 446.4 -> 7.1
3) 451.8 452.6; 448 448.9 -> 9.4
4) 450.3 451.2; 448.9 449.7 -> 8.7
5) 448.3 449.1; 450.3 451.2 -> 5.6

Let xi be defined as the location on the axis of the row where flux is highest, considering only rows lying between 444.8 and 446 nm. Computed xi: 445.274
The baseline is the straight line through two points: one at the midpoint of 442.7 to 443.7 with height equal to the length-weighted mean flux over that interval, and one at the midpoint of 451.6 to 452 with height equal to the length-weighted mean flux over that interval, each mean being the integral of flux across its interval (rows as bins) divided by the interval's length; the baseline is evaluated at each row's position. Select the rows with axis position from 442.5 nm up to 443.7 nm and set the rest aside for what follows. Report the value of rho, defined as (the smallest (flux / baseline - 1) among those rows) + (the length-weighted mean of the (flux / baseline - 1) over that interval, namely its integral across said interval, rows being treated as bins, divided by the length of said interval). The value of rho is -0.095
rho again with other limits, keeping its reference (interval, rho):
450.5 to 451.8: -0.093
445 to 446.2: -0.079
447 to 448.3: 0.127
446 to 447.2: -0.276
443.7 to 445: -0.043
